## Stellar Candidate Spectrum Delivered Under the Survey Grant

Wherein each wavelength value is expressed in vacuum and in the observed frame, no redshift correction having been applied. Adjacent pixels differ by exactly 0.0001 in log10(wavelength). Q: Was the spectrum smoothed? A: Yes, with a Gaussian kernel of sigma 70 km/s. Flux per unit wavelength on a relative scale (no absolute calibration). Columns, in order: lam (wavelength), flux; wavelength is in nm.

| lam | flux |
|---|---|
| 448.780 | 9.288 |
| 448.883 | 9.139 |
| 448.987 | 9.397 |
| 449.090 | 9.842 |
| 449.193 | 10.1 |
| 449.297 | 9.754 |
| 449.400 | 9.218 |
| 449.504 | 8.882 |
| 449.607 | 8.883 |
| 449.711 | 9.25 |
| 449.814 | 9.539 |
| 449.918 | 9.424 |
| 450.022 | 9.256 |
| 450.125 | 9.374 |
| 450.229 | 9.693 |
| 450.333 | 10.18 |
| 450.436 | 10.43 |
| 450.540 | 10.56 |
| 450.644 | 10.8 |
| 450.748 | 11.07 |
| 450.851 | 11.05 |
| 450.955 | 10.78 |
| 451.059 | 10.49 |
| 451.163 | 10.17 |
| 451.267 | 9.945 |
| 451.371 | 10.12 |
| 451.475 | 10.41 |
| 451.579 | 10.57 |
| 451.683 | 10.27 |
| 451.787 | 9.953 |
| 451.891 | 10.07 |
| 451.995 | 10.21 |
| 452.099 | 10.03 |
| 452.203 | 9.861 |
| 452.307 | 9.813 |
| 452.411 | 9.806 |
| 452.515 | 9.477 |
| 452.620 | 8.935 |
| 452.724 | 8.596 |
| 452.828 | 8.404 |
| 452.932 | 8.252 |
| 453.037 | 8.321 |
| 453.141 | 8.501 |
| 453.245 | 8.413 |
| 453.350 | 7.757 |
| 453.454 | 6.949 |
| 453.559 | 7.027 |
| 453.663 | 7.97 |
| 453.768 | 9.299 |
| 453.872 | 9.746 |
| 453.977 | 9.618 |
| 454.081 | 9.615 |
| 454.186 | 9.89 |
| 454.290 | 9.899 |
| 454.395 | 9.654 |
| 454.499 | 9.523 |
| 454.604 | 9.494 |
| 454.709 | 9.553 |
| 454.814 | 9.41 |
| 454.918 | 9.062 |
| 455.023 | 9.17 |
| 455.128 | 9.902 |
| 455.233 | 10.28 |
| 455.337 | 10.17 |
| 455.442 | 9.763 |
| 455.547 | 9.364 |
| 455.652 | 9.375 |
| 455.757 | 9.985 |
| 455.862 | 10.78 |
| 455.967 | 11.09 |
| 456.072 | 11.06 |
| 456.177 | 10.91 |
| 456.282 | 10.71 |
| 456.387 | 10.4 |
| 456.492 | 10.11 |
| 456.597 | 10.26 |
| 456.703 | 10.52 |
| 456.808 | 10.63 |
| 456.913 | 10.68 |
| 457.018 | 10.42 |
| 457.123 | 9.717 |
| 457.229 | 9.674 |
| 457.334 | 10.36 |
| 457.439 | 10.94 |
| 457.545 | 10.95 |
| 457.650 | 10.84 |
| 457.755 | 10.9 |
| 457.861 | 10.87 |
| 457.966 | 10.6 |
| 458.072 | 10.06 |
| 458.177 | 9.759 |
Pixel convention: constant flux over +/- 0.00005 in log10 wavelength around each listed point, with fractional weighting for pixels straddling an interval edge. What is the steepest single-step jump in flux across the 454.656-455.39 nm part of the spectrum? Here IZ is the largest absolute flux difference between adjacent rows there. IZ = 0.73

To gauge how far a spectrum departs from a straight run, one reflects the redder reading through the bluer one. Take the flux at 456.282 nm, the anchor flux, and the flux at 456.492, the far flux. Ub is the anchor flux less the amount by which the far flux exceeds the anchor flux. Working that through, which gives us 11.3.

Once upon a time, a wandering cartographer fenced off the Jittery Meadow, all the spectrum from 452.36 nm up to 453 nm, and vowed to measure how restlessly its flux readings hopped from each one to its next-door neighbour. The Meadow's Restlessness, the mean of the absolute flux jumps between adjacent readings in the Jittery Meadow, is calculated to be 0.311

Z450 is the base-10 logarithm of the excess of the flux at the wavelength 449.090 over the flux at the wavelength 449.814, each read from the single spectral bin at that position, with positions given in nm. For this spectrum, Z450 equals -0.5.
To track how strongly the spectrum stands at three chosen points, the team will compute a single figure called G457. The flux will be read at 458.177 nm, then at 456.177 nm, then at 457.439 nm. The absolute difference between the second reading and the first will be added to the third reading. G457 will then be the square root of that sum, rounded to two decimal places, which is 3.48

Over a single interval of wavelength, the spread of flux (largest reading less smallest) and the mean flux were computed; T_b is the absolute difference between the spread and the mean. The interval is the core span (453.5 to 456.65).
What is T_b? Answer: 6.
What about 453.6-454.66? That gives 8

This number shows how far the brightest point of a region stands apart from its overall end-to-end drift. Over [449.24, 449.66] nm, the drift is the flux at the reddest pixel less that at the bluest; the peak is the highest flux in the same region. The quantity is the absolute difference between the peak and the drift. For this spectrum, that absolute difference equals 10.6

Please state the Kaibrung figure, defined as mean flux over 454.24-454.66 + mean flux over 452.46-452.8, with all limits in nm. 18.6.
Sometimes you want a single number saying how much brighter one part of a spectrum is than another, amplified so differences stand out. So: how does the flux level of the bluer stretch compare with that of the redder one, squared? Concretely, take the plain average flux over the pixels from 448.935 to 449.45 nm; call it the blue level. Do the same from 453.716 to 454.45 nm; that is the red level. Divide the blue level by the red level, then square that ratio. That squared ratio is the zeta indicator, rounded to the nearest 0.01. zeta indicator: 1.00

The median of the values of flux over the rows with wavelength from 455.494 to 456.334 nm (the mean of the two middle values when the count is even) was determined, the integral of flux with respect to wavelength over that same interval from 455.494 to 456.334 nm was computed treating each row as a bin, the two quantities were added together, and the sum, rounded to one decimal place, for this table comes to 19.5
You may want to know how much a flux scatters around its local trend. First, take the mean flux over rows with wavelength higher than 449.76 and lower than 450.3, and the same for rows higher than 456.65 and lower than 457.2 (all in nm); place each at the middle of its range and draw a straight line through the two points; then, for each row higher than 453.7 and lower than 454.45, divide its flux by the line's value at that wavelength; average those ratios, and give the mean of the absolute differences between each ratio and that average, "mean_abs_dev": 0.01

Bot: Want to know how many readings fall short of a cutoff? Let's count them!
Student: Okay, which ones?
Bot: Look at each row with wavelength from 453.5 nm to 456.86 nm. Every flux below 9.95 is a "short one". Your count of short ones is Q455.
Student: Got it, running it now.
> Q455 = 19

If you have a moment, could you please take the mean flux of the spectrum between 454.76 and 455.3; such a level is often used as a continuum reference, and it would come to 9.6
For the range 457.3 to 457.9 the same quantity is 10.8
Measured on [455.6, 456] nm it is 10.3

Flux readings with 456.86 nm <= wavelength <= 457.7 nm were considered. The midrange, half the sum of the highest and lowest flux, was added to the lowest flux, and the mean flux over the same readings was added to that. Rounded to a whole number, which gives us 30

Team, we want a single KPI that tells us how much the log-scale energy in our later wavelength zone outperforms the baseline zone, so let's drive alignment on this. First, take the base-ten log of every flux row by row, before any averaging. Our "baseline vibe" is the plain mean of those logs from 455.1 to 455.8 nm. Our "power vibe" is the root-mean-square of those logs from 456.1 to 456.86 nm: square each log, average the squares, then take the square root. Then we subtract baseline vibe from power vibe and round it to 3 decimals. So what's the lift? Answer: 0.029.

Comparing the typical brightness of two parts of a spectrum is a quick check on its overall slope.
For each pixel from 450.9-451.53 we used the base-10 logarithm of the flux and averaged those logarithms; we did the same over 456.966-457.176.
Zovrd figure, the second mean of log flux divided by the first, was 0.99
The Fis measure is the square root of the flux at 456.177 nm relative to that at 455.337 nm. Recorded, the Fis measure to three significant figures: 1.04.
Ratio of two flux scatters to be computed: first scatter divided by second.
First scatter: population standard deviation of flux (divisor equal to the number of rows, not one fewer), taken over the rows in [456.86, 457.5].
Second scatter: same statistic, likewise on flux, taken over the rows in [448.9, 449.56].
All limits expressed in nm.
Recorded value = 1.1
